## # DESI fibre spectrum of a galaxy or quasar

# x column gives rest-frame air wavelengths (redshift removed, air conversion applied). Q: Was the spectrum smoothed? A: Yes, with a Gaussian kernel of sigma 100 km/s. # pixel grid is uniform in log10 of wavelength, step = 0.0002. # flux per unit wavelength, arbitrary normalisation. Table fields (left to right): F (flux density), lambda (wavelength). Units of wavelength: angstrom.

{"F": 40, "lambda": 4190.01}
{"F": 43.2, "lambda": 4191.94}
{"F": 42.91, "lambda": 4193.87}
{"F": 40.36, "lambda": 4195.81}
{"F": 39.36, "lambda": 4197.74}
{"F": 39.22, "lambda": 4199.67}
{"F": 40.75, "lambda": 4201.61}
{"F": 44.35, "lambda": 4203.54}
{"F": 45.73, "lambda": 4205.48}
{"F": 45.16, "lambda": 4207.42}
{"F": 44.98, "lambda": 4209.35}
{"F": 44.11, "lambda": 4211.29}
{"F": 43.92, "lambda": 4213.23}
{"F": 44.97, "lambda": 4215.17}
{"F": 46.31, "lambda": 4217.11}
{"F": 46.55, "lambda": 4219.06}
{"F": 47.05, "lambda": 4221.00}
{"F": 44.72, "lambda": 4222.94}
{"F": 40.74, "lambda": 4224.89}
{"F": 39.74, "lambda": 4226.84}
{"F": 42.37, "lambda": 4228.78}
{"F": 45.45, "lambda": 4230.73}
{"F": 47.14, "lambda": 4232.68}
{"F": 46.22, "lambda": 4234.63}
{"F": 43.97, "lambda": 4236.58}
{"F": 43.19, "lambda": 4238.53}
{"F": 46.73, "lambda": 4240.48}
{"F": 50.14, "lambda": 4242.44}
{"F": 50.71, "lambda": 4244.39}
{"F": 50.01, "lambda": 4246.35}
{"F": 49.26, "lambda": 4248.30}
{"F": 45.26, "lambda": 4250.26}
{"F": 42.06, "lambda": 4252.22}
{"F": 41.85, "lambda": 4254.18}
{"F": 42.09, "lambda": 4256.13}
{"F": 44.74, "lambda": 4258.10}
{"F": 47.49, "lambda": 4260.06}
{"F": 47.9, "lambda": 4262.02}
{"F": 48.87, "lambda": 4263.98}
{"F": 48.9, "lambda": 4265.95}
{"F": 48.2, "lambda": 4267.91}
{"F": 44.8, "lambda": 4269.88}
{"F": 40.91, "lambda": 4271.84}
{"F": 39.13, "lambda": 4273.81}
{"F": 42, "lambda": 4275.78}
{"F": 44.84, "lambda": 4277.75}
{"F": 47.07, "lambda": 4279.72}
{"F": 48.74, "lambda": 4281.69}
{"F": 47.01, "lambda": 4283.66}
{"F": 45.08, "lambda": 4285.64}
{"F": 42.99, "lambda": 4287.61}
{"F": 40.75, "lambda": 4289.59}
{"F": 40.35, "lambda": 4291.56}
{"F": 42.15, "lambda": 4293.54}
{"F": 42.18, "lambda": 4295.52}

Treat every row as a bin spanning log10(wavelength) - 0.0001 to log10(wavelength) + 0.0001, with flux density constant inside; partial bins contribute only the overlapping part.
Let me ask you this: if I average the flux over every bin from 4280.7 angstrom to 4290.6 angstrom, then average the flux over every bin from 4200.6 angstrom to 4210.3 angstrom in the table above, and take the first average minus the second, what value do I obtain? 1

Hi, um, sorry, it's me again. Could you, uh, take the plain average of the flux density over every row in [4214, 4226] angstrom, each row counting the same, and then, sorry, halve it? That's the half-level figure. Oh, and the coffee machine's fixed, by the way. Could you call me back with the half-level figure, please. 22.5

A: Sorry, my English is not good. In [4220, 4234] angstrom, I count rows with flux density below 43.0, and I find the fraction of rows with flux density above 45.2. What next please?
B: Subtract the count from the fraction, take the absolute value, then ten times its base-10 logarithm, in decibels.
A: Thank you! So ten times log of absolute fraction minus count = 4.1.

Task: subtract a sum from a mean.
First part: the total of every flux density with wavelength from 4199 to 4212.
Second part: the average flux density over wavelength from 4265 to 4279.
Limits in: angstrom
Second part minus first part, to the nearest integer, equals -260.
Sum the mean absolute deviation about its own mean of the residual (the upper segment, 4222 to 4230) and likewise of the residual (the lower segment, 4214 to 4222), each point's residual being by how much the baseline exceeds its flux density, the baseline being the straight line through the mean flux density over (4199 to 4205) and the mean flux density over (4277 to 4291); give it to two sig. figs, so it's 2.2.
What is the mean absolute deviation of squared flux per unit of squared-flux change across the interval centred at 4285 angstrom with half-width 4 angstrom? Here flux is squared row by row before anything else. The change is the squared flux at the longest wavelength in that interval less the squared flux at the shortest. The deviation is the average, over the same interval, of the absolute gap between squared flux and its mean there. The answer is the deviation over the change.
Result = -0.33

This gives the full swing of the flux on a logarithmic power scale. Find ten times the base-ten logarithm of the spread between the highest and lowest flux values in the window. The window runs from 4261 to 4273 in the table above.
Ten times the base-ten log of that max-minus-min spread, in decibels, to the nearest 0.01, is 9.03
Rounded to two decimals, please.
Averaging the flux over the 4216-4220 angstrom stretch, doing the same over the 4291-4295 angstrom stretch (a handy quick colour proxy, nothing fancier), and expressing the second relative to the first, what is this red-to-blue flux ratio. 0.89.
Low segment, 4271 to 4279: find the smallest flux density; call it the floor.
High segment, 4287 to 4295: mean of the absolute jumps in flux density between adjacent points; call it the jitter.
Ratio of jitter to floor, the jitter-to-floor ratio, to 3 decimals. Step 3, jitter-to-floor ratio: 0.038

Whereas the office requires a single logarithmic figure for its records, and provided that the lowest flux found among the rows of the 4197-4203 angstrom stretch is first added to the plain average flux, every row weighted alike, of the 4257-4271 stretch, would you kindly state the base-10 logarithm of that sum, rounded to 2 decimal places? 1.94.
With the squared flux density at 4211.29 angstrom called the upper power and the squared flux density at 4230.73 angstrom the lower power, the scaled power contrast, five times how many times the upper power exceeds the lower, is 4.7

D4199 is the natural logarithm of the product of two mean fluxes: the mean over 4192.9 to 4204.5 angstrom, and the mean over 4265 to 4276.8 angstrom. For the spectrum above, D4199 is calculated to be 7.50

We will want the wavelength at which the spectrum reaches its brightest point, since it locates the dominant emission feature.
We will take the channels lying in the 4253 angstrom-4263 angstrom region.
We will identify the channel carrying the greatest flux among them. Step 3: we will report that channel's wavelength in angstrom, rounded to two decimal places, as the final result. 4262.02 angstrom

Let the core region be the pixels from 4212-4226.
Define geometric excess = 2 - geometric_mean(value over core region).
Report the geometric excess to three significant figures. -42.8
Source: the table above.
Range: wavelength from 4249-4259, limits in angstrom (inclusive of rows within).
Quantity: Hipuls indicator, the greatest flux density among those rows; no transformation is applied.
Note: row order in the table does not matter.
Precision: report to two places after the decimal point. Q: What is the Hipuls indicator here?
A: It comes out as 45.26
